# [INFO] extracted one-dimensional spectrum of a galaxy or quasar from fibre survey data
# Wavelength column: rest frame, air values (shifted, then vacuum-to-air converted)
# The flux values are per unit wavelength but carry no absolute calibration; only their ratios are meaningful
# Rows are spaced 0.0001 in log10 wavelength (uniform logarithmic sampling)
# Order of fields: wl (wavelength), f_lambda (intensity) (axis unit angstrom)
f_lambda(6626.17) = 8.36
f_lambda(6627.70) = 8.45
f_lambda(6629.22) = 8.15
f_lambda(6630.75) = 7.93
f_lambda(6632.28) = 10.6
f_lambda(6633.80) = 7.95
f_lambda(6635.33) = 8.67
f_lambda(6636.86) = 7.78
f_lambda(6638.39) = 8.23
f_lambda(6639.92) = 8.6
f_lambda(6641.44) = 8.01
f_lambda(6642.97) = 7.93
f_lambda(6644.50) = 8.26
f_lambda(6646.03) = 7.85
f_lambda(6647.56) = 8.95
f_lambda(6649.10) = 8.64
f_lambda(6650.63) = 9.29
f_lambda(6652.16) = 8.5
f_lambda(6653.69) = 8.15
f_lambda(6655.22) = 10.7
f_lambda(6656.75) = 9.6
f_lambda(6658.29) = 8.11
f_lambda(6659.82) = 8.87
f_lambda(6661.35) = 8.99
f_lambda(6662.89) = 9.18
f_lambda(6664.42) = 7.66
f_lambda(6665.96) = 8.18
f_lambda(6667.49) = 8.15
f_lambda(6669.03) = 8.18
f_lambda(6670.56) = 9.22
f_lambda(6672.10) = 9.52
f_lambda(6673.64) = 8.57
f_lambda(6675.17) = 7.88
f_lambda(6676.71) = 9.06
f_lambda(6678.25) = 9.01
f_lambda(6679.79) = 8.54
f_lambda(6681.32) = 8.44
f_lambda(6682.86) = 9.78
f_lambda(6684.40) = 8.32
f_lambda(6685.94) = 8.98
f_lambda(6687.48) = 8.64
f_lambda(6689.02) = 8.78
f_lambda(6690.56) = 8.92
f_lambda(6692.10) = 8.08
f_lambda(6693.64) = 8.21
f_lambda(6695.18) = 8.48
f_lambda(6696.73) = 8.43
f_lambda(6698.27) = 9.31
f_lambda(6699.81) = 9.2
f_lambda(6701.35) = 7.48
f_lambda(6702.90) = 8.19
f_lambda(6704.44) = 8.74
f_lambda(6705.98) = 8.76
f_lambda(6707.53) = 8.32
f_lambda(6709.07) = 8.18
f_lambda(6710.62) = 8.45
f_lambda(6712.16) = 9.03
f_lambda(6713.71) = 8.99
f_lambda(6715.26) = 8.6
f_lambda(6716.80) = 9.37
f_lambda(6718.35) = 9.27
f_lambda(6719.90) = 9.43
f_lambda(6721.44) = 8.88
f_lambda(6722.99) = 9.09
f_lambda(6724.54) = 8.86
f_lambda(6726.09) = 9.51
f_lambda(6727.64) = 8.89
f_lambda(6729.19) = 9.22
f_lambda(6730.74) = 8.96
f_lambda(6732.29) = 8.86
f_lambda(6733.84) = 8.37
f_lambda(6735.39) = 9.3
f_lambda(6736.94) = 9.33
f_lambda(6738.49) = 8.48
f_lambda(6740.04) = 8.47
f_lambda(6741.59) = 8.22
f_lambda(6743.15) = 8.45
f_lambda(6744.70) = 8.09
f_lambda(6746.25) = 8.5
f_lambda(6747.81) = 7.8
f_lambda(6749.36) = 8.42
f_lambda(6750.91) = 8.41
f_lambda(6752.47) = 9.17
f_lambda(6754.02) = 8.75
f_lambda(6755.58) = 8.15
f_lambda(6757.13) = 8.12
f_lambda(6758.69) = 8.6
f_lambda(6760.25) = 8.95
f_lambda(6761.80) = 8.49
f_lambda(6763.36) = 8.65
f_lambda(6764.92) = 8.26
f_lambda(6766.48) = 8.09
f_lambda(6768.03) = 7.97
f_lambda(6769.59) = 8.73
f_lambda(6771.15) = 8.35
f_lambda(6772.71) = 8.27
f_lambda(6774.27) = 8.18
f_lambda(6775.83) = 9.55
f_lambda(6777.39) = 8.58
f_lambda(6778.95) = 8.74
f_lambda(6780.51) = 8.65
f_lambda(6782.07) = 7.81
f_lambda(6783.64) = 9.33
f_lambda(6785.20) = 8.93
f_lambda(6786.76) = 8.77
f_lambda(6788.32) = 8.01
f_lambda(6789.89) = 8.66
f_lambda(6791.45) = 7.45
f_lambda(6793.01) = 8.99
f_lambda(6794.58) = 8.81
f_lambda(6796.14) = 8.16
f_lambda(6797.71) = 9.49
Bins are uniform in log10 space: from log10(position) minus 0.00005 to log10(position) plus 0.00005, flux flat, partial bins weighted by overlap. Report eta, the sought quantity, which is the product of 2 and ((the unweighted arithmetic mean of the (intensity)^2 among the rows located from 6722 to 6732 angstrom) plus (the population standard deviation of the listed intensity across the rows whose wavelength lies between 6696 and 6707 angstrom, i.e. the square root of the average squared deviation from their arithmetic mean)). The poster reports 166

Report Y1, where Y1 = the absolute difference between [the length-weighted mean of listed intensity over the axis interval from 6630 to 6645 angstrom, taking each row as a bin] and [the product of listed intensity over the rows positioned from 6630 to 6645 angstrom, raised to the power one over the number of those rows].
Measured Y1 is 0.038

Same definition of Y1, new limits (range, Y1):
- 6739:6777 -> 0.011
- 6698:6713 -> 0.006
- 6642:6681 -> 0.019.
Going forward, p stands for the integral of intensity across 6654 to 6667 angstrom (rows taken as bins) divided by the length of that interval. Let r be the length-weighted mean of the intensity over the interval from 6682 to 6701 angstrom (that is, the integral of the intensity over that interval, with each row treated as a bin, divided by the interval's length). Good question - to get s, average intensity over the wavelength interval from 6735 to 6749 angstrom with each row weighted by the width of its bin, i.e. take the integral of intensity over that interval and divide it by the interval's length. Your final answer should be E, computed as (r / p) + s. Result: 9.48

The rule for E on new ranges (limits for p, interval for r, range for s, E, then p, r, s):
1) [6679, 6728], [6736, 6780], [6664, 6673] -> 9.48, 8.75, 8.50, 8.51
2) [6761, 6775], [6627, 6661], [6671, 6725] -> 9.77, 8.34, 8.61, 8.74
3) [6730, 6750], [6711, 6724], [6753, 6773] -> 9.49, 8.56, 9.06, 8.43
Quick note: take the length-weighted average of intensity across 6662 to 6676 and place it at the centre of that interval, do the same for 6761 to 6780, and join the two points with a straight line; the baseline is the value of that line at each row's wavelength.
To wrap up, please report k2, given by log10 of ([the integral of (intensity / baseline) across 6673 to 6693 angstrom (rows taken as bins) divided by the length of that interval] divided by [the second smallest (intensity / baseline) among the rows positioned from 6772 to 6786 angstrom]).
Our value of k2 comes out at 0.026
